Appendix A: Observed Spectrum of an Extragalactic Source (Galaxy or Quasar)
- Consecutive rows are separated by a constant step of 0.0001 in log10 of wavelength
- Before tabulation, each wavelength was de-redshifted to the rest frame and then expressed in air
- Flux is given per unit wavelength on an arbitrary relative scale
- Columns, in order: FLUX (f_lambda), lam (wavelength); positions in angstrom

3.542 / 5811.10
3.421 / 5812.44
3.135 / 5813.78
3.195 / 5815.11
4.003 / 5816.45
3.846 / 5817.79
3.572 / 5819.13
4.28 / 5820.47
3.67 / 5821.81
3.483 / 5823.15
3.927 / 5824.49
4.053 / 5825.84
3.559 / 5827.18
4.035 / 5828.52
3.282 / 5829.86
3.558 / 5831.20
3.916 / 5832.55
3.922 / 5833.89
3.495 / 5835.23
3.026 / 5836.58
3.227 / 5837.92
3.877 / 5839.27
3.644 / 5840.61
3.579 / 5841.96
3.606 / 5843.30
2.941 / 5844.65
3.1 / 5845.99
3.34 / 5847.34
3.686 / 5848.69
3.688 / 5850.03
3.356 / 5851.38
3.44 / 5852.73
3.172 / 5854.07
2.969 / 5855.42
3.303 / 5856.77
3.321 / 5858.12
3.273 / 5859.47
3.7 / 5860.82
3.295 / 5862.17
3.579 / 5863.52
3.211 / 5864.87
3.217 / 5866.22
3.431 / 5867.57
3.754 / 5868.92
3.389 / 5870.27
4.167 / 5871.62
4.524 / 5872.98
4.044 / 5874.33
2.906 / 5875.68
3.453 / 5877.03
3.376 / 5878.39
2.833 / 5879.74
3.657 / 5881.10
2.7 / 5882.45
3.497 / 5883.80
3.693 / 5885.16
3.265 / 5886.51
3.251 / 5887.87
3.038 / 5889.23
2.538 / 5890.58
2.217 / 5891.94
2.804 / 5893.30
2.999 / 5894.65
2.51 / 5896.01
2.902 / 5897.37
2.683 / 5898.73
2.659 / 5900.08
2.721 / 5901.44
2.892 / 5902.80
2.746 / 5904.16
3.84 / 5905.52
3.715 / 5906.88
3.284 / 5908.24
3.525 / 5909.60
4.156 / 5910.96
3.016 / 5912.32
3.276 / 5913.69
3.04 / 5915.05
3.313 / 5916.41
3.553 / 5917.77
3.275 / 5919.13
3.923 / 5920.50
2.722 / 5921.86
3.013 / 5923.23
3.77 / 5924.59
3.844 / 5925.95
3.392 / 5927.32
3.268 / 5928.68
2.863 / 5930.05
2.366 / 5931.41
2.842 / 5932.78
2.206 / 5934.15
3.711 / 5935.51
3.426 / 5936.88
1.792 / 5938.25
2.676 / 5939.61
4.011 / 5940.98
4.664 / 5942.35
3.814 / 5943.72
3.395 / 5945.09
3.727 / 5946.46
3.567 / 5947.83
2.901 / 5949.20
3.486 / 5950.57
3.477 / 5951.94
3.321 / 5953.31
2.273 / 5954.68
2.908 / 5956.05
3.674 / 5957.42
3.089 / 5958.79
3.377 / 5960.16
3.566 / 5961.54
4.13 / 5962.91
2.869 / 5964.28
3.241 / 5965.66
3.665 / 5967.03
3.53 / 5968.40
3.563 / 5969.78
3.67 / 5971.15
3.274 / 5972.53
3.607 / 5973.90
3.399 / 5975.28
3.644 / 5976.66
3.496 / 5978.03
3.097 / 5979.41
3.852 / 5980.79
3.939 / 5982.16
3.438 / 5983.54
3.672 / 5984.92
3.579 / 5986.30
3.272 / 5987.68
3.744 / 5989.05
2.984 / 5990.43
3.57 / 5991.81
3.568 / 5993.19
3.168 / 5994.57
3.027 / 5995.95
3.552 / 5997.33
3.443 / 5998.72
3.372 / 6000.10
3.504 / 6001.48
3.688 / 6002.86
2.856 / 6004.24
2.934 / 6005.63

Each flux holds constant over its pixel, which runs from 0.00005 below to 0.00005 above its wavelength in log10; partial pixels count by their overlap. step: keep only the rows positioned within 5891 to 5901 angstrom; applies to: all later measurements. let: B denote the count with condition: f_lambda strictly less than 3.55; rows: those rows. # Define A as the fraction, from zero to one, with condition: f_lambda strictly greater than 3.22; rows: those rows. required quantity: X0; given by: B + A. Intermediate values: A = 0.00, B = 7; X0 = 7.0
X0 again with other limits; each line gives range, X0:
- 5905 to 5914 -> 4.9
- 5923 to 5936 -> 7.5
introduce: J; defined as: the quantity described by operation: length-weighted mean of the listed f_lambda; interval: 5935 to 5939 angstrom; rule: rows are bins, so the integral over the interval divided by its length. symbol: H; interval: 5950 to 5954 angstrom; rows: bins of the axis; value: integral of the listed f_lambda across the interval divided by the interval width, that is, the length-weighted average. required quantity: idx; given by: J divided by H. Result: 0.86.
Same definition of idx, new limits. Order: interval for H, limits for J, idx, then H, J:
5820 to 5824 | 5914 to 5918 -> 0.86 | 3.79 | 3.28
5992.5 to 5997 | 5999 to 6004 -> 1.06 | 3.28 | 3.46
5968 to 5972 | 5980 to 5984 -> 1.05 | 3.57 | 3.75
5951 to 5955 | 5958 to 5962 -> 1.07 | 3.12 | 3.34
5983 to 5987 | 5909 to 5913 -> 1.00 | 3.56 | 3.57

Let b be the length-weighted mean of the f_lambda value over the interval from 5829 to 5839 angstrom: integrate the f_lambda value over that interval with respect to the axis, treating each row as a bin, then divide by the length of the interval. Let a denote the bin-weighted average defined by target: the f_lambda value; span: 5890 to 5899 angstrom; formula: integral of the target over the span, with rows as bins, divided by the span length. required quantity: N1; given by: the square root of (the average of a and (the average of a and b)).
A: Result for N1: 1.70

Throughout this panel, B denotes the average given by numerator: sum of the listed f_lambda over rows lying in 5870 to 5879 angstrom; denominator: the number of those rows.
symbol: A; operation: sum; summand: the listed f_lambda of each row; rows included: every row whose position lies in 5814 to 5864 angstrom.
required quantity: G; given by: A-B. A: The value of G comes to 127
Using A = 131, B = 3.69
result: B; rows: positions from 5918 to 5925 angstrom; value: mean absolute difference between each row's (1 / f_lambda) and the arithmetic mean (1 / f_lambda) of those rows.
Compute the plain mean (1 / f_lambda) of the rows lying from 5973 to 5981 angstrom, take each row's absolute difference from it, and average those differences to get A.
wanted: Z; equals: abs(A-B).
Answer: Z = 0.021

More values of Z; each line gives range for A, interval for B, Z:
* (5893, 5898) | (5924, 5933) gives 0.026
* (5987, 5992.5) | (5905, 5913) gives 0.002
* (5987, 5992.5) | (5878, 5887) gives 0.007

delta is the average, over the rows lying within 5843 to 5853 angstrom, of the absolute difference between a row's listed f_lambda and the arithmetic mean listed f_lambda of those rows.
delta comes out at 0.21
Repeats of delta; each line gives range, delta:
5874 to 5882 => 0.34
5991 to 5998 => 0.22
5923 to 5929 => 0.28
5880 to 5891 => 0.33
